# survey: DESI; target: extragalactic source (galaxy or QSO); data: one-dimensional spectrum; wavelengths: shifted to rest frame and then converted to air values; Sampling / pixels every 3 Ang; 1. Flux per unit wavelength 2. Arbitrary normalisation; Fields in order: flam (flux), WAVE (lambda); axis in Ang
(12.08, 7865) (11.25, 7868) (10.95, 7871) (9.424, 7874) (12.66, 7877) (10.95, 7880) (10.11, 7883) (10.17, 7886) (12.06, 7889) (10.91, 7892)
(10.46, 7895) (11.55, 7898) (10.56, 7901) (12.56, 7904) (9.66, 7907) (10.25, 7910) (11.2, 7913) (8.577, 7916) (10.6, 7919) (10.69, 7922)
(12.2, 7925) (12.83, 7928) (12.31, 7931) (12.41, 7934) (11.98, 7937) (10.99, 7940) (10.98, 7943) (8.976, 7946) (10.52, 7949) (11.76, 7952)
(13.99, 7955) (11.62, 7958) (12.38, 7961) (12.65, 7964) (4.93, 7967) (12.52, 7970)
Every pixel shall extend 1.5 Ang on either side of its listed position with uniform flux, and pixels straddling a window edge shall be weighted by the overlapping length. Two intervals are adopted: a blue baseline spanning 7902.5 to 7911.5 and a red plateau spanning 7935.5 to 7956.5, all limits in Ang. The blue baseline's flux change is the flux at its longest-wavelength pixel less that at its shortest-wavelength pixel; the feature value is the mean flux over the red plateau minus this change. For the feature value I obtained 13.6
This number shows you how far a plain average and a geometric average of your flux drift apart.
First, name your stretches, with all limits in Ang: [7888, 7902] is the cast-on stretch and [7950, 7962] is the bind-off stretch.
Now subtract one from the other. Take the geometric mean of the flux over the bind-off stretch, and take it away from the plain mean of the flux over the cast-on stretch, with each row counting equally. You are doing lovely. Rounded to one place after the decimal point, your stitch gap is -1.3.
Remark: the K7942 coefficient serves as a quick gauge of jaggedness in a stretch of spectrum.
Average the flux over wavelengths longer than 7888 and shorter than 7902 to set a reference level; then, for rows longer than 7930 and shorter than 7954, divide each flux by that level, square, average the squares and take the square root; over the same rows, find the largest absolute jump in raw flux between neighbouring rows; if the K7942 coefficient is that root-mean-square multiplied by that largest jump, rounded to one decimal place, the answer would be 2.0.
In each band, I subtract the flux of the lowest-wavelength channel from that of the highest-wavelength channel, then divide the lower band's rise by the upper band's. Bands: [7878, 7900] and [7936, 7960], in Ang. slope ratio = -1.7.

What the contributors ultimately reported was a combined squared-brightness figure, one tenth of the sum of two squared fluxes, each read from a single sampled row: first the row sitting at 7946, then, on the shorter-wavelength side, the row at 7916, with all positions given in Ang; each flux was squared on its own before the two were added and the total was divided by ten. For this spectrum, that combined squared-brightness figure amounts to 15.4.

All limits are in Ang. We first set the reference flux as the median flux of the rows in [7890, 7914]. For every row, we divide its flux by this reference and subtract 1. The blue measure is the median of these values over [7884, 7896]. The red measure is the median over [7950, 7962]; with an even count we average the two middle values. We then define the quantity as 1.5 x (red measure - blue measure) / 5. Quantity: 0.039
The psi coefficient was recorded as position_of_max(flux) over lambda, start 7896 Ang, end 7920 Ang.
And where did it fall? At 7904 Ang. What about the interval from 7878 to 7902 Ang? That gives 7889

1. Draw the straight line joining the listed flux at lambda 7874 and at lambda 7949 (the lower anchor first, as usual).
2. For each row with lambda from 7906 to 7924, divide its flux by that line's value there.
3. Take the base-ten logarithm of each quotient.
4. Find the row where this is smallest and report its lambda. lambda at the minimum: 7916 Ang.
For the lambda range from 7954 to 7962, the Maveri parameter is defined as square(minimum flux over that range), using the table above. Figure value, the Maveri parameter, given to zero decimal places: 135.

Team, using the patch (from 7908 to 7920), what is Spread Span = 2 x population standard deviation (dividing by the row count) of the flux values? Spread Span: 1.95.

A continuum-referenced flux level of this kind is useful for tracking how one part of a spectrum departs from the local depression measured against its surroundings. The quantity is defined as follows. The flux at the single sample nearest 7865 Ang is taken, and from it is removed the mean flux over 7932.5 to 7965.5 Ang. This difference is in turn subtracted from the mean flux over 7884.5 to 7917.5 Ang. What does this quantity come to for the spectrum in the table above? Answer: 10.3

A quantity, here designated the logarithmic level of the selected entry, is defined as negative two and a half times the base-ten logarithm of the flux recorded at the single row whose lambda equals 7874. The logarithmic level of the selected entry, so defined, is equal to -2.44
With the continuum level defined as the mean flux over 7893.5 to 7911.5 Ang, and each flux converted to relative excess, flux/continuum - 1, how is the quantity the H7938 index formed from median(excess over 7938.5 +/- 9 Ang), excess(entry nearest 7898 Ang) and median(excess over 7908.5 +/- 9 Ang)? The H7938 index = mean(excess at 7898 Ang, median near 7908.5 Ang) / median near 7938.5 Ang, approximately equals 0.2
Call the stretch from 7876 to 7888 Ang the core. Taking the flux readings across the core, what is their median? 10.56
